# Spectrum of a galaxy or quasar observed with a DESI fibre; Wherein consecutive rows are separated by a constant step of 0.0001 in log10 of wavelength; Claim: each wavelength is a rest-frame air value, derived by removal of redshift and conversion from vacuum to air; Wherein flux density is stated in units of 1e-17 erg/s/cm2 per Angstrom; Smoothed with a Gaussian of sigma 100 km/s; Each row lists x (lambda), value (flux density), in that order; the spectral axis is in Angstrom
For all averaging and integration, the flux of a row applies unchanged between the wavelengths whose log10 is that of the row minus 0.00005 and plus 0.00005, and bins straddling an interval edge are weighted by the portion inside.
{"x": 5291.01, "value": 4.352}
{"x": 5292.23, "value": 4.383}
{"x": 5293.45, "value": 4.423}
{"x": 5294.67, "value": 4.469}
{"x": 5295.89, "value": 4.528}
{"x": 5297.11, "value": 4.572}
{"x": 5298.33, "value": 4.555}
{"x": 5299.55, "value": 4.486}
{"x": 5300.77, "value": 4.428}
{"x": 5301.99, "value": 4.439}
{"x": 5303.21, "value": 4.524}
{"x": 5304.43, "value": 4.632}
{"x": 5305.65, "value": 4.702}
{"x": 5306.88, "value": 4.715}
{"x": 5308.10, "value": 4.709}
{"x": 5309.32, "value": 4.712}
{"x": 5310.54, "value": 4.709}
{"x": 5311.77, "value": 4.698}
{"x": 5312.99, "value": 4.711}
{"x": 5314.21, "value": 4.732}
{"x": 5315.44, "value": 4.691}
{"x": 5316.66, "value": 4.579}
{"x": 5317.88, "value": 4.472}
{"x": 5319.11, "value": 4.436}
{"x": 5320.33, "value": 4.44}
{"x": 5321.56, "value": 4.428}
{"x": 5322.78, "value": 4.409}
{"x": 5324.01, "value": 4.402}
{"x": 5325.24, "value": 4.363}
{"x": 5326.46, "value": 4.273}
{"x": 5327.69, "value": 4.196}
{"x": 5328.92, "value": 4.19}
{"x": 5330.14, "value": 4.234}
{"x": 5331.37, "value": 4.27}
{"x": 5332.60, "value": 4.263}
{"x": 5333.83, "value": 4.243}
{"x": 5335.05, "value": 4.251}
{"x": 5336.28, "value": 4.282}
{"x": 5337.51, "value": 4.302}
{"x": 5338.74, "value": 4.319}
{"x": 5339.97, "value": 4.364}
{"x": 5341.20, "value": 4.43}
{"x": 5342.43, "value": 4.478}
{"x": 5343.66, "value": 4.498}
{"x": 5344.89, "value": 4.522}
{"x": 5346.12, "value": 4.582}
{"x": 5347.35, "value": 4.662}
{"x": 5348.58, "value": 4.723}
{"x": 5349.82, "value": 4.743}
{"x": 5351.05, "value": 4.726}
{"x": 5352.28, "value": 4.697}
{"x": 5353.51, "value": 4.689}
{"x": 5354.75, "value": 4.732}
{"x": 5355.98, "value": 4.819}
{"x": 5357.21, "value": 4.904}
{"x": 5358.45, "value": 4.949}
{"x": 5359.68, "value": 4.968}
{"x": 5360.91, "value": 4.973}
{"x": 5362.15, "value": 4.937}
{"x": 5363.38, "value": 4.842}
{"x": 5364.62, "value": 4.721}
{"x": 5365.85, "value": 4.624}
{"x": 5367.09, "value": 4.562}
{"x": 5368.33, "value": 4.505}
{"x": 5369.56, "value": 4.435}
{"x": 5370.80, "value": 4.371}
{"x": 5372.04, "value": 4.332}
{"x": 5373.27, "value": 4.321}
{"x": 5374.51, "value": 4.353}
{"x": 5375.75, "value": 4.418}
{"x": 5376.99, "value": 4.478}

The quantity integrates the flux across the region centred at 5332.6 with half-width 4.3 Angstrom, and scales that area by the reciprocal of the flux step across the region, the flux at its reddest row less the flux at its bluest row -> 397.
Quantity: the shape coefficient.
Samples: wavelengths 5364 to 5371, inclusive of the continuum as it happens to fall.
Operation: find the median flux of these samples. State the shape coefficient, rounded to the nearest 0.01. 4.53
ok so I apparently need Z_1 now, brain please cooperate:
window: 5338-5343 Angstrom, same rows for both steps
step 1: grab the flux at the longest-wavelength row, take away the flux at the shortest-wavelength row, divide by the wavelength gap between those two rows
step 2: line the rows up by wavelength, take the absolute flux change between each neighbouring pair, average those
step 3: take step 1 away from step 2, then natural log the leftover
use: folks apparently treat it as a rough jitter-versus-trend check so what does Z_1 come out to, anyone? -4.61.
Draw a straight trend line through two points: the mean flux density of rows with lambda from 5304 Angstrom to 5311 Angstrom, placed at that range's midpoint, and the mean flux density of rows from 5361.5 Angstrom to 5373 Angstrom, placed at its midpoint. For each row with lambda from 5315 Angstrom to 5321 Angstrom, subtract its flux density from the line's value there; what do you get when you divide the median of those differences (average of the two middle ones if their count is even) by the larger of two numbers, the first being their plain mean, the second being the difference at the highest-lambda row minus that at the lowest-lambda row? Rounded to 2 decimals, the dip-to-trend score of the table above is 0.85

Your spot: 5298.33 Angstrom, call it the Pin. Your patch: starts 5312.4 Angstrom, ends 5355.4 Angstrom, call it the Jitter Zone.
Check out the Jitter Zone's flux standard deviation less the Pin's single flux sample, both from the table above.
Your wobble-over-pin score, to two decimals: -4.37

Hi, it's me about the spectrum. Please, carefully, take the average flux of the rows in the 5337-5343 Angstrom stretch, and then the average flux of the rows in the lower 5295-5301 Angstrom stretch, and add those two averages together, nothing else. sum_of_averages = 8.89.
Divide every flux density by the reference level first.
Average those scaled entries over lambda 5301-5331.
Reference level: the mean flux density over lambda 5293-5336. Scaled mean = 1.01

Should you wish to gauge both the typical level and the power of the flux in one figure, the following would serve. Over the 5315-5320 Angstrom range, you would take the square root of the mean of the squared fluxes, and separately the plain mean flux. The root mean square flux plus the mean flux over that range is 9.1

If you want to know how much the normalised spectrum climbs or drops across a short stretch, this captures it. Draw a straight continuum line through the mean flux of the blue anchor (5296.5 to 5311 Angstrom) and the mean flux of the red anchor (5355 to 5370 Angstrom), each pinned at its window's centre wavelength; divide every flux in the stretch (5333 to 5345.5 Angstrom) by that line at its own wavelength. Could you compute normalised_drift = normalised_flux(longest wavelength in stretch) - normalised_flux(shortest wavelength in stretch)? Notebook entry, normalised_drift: 0.053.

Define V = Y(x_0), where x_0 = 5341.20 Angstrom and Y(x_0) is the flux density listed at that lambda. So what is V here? 4.43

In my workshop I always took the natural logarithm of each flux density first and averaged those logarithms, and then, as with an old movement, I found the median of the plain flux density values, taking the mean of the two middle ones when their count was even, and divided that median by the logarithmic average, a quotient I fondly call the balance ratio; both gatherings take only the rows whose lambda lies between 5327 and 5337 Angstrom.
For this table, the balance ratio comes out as 2.94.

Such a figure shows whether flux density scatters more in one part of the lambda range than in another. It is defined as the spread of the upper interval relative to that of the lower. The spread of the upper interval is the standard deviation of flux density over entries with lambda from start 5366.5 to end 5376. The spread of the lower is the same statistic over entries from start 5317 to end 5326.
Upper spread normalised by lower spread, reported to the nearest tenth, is 2.5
